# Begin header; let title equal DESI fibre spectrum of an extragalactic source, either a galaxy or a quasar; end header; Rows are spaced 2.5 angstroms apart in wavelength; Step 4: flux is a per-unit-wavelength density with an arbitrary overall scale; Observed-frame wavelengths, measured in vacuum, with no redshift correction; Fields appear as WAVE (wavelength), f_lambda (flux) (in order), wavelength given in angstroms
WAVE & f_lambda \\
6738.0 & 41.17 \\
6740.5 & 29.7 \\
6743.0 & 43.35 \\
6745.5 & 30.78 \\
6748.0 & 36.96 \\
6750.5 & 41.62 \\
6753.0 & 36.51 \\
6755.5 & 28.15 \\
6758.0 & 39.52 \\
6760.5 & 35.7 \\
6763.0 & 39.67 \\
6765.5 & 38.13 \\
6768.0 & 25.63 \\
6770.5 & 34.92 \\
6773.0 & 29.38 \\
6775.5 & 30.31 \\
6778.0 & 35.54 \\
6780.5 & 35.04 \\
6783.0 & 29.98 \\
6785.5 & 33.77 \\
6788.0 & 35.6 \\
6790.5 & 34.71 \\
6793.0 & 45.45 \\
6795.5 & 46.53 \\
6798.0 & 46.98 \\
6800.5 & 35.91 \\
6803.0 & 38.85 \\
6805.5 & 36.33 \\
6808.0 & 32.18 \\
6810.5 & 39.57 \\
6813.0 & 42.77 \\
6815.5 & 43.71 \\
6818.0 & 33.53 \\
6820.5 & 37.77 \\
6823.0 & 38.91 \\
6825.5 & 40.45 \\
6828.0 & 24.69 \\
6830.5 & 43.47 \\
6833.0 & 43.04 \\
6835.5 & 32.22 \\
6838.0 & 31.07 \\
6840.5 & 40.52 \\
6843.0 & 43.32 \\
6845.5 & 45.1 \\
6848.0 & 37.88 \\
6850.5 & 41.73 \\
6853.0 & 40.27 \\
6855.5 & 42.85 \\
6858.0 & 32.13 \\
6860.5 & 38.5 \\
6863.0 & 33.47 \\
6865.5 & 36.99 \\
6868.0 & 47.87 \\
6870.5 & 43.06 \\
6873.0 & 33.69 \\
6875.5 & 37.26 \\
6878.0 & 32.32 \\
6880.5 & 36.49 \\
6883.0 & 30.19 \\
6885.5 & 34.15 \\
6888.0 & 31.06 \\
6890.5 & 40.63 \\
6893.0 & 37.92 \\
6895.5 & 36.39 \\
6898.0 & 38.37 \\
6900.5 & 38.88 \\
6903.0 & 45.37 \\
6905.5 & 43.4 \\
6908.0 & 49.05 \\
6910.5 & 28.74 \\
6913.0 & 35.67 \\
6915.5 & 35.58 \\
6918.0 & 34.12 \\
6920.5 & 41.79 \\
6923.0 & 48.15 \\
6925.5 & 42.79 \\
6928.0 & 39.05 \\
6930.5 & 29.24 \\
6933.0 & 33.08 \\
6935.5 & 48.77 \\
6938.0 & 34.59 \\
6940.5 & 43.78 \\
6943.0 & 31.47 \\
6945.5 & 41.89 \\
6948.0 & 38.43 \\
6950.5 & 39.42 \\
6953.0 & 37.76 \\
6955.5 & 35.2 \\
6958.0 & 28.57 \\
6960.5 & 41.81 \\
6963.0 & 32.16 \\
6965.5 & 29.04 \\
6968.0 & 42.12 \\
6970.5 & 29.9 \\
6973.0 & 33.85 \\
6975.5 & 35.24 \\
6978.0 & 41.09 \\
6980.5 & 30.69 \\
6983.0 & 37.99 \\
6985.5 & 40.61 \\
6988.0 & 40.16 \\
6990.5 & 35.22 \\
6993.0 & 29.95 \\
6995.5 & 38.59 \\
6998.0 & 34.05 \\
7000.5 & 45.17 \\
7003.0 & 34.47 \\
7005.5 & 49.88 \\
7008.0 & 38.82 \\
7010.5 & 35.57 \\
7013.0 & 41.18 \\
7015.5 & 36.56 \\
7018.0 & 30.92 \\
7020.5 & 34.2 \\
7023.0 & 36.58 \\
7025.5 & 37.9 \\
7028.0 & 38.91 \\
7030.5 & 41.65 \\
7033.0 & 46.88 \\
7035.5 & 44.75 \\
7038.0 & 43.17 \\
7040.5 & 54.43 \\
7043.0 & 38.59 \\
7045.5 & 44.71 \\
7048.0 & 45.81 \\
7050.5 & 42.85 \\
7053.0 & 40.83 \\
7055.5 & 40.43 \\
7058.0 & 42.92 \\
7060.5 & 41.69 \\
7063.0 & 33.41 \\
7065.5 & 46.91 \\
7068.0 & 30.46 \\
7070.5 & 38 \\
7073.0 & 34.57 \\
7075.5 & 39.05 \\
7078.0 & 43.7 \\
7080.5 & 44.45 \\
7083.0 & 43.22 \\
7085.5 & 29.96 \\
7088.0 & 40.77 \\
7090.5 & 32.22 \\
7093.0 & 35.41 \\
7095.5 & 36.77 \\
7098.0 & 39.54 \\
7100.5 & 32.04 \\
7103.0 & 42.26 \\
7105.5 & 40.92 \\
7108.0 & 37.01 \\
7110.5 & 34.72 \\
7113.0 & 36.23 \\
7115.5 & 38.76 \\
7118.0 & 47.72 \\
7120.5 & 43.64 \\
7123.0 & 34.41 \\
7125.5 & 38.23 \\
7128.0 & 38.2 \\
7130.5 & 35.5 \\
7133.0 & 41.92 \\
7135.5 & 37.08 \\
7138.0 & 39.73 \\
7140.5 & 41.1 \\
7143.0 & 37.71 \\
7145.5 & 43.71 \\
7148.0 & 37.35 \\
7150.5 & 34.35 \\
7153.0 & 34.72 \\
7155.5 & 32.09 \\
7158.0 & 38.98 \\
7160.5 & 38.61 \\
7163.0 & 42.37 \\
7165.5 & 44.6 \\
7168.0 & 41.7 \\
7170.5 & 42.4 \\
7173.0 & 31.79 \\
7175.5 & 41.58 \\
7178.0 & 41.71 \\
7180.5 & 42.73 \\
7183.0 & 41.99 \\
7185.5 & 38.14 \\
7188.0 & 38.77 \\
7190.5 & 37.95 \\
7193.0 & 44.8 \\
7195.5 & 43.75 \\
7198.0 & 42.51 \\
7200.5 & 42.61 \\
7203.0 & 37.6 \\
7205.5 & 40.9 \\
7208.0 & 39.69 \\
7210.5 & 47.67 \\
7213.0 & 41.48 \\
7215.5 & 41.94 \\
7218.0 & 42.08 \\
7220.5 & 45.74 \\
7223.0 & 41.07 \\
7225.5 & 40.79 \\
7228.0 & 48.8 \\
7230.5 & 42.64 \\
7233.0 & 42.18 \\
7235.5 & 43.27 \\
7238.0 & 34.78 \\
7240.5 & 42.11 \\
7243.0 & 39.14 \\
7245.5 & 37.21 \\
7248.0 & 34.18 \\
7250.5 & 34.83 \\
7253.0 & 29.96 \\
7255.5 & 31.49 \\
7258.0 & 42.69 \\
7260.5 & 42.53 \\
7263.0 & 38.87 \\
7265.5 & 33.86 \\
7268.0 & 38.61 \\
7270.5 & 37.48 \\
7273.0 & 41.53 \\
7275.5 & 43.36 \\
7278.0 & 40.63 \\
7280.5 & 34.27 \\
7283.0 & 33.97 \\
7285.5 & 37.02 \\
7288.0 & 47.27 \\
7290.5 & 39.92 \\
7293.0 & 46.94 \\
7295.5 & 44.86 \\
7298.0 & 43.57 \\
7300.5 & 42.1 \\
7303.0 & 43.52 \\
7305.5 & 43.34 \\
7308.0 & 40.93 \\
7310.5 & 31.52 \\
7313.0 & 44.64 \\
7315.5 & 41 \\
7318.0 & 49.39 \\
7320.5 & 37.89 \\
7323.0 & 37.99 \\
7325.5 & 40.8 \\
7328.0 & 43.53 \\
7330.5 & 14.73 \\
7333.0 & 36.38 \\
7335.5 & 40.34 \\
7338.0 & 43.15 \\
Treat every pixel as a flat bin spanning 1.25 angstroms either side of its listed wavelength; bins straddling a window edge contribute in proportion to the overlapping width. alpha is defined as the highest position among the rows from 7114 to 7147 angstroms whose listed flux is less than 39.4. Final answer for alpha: 7143.0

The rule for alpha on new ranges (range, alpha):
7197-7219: 7203.0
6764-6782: 6780.5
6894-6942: 6938.0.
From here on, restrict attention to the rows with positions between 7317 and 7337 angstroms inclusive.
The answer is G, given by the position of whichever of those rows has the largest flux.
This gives 7318.0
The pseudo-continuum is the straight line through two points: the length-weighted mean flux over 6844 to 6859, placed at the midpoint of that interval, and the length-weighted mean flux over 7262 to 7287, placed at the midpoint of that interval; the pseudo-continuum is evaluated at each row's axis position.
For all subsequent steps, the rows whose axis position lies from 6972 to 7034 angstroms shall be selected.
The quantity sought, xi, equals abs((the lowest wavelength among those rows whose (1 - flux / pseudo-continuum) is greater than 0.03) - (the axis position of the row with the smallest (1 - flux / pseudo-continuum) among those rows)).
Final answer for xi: 32.5 angstroms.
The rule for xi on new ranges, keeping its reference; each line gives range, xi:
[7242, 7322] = 70.0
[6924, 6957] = 5.0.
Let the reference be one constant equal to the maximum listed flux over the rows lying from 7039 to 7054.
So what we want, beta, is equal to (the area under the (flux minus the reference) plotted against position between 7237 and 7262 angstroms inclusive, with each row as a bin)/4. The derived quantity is -109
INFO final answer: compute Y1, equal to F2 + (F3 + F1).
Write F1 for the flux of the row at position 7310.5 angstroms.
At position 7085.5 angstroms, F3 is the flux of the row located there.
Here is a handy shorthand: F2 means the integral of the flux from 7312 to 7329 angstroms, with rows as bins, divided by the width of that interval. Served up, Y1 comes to 104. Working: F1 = 31.52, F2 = 42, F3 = 29.96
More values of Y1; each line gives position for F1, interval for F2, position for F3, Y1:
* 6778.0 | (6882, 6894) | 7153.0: 105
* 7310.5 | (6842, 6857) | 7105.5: 114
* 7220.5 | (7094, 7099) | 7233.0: 126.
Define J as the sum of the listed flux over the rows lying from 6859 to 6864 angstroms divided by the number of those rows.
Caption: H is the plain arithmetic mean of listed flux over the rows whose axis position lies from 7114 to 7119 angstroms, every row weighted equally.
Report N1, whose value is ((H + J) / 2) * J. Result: 1425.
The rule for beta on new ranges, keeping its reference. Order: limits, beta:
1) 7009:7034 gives -103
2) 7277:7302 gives -83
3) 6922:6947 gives -95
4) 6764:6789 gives -135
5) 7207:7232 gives -70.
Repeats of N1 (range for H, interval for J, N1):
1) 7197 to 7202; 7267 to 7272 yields 1533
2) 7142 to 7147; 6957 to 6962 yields 1335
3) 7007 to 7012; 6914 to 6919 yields 1255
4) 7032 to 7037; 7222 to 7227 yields 1775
